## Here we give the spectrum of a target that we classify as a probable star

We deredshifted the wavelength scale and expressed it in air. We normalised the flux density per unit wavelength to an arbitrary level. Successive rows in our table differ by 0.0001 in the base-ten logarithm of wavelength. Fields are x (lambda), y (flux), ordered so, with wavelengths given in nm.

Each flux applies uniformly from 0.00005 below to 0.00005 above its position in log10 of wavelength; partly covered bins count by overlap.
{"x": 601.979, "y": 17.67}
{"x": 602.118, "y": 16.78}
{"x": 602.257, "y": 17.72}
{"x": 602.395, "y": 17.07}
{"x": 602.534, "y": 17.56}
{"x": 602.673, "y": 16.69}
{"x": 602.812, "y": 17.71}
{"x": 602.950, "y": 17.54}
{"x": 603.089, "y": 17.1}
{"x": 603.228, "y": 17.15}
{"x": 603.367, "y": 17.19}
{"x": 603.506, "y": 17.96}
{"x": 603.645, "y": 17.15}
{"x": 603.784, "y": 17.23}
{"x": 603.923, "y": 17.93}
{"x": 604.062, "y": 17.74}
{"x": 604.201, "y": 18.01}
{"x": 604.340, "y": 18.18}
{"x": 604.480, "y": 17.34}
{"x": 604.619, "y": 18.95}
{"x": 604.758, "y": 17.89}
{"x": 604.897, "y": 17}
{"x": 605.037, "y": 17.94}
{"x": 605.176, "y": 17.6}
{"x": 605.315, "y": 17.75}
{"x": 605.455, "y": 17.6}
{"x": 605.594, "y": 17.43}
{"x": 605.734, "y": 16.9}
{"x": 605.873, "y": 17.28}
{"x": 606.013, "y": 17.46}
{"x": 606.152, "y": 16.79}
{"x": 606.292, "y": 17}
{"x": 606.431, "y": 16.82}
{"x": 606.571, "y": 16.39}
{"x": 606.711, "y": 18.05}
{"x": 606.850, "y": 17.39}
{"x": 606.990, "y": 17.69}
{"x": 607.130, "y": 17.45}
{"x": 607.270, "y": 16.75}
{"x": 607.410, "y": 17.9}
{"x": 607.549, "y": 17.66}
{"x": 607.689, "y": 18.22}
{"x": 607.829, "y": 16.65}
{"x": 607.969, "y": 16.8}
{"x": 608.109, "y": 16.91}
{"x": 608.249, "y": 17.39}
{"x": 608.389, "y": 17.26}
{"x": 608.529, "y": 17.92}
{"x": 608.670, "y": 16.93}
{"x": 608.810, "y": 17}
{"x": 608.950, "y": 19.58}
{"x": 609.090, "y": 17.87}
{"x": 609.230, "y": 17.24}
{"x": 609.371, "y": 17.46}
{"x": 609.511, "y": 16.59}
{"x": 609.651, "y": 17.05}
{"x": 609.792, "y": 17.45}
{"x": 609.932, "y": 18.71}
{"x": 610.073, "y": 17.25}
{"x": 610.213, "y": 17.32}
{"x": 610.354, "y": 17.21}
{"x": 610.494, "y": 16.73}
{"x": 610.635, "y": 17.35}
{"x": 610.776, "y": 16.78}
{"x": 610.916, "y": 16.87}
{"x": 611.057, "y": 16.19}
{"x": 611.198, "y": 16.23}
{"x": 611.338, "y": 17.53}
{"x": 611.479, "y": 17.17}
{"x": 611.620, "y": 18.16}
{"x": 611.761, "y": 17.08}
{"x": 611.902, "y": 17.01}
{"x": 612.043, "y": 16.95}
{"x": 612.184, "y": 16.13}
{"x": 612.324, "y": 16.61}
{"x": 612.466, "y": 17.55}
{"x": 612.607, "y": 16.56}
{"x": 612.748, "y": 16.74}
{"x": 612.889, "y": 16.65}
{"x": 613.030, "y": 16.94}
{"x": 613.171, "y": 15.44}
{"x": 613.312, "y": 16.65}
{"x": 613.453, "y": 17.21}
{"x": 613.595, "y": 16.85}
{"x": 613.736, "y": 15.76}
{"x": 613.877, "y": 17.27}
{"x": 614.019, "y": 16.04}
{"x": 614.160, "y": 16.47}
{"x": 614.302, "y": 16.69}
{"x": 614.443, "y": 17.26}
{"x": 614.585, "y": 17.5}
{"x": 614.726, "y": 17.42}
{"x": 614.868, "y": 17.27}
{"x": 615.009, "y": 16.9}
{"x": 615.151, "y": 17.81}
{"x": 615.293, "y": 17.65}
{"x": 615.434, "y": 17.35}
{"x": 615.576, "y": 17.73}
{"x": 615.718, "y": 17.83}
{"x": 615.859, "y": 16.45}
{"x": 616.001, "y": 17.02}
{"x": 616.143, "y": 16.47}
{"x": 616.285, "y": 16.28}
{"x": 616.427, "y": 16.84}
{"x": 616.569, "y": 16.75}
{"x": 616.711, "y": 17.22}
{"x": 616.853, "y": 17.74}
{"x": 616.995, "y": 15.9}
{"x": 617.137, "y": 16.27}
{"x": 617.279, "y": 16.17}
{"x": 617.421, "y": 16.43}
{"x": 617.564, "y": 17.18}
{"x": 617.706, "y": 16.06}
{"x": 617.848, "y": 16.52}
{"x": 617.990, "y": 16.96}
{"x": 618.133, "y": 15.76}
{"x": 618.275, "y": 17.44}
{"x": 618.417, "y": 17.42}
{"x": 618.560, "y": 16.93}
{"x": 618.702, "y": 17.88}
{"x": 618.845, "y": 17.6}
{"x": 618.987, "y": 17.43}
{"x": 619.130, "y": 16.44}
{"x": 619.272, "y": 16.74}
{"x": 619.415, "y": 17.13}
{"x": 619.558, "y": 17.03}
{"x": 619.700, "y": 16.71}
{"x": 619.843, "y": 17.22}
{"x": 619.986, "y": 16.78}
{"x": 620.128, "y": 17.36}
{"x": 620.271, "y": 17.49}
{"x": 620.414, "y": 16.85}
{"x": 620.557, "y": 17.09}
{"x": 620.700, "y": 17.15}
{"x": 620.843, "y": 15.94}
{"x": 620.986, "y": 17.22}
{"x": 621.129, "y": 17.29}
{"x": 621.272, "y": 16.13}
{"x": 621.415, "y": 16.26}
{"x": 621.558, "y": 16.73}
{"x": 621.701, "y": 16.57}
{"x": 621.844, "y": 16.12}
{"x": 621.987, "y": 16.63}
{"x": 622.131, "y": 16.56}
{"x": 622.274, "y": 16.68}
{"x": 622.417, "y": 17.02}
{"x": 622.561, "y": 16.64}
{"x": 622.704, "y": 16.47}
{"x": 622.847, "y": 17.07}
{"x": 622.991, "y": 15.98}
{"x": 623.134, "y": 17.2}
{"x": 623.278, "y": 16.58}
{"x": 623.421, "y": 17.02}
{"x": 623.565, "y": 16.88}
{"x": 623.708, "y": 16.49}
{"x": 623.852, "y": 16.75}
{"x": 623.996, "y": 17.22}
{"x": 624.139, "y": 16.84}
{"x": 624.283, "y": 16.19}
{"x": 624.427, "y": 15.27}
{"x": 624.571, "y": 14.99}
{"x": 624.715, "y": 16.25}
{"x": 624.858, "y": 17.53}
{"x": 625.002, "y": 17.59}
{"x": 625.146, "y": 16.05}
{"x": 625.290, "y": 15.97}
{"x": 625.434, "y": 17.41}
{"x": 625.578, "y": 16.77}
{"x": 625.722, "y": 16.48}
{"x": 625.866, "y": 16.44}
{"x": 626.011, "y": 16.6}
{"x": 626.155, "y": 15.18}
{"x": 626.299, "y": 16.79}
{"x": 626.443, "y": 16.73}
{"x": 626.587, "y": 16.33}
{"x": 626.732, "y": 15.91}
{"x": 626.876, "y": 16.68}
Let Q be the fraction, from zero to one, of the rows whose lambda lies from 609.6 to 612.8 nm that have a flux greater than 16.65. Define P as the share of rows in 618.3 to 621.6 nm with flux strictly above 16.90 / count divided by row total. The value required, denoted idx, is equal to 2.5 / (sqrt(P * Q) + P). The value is 1.9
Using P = 0.61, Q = 0.78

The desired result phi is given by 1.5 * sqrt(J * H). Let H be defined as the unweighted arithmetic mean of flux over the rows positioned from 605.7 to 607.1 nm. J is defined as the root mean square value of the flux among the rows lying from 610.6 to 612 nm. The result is 25.7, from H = 17.2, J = 17.0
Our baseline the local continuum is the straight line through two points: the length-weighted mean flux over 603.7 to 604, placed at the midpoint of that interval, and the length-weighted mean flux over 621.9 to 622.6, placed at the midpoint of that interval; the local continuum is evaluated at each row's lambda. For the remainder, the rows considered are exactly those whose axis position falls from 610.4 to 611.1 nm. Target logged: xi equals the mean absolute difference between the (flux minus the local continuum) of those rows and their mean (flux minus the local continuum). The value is 0.26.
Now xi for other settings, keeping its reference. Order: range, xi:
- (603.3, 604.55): 0.37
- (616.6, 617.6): 0.58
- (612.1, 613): 0.29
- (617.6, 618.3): 0.53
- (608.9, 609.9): 0.63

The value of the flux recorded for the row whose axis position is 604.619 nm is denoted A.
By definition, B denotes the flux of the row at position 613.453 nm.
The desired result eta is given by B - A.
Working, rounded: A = 18.95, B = 17.21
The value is -1.7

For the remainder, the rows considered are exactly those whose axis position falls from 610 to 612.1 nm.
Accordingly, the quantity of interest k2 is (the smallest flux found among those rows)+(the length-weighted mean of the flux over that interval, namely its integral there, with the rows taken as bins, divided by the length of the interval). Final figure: 33.2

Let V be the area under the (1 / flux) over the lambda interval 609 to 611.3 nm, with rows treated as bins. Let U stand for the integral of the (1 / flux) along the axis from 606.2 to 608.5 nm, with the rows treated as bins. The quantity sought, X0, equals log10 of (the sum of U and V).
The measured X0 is -0.573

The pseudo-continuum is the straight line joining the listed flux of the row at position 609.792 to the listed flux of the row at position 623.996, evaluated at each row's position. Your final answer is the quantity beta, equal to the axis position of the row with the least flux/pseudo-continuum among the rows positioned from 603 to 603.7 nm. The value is 603.089 nm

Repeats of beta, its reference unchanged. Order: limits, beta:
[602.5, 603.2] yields 602.673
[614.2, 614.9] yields 614.302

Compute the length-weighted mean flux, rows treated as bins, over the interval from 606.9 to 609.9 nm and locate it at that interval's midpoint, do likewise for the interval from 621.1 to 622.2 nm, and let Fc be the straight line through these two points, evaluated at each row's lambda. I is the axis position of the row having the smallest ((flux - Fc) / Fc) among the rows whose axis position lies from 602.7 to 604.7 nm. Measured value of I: 603.089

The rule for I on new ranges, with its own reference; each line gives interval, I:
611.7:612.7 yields 612.184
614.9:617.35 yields 616.995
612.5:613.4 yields 613.171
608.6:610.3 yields 609.511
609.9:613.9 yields 613.171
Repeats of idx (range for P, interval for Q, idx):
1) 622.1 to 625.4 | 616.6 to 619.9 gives 3.3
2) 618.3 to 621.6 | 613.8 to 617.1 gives 2.0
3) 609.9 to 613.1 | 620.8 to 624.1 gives 2.3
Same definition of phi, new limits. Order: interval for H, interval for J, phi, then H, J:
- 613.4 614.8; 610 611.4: 25.3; 16.8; 17.0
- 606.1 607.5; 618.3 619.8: 25.8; 17.2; 17.1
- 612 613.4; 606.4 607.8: 25.5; 16.6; 17.4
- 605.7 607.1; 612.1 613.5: 25.4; 17.2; 16.7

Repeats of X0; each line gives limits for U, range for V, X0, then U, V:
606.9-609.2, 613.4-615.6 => -0.584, 0.132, 0.129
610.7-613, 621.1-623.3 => -0.571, 0.136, 0.133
